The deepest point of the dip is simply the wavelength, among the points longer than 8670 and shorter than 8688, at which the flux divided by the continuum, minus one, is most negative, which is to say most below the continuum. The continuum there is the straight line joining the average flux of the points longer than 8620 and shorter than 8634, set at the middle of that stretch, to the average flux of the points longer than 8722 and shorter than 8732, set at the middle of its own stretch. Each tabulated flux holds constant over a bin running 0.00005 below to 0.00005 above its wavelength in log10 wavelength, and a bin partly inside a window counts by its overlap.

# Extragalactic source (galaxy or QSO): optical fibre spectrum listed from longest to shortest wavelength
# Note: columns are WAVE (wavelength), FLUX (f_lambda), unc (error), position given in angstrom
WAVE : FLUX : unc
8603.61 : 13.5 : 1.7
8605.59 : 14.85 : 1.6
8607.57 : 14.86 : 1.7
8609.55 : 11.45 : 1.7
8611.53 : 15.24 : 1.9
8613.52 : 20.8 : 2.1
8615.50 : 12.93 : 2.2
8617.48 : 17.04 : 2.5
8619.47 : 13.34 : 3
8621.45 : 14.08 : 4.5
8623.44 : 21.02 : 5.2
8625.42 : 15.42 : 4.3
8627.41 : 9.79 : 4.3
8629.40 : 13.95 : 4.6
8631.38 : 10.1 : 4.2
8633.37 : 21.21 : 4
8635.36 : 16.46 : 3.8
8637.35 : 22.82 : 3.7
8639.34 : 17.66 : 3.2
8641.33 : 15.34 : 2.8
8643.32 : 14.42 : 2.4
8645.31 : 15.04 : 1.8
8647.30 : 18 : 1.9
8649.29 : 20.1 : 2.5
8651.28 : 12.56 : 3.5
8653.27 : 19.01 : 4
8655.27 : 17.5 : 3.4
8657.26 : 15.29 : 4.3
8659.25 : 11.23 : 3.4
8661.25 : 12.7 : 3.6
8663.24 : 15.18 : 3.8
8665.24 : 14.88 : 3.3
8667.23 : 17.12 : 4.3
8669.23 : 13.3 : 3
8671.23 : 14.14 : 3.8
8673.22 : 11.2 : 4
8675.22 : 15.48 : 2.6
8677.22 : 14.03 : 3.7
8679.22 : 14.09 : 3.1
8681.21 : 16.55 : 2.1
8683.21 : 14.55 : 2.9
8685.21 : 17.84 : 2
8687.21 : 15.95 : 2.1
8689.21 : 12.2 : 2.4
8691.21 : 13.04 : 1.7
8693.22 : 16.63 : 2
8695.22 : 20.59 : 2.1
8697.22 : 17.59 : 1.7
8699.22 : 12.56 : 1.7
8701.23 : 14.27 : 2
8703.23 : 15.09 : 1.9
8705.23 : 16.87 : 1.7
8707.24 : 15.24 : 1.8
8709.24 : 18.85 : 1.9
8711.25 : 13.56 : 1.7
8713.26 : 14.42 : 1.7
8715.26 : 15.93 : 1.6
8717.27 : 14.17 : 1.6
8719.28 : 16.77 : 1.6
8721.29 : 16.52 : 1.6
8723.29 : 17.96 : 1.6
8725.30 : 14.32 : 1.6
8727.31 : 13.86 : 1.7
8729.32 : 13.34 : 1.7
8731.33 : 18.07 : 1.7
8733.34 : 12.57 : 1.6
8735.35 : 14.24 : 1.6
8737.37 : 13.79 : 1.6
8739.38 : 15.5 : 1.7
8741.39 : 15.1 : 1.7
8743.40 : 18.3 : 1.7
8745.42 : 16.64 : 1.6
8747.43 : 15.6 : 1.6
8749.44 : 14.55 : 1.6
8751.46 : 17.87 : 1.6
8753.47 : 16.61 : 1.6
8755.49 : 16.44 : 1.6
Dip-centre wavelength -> 8673.22 angstrom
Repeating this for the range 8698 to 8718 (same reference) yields 8699.22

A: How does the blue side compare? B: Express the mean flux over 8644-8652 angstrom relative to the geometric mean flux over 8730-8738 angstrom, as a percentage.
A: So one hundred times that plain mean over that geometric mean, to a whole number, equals 113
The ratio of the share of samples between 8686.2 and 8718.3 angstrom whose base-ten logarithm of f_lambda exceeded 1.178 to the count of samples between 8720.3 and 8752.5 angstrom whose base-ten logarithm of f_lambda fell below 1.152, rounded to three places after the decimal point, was 0.141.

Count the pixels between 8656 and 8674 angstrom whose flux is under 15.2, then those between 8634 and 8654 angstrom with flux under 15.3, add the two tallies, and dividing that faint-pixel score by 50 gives 0.20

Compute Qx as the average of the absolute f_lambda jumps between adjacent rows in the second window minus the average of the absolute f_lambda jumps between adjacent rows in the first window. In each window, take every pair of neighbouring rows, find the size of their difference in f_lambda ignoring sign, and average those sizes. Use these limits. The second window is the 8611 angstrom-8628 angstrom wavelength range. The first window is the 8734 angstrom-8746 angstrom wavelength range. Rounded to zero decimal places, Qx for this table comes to 4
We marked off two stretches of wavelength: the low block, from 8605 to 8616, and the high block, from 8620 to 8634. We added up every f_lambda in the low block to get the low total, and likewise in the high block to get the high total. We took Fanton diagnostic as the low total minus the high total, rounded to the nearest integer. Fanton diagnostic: -15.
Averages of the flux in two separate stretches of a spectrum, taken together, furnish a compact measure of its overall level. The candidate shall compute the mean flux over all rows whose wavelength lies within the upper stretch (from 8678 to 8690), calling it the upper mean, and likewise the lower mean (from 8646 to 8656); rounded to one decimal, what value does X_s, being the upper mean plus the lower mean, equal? 32.6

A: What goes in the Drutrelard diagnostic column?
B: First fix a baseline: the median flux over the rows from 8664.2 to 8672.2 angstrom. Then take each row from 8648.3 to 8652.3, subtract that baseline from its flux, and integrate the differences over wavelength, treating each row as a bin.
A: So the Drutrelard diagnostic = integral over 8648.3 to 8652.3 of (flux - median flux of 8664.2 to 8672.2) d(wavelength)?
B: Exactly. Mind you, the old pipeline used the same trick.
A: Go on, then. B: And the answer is 7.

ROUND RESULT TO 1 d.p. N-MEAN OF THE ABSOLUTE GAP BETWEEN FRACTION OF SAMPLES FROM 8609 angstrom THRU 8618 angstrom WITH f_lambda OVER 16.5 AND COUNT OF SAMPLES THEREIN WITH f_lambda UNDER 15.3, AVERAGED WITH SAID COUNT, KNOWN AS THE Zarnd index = 2.8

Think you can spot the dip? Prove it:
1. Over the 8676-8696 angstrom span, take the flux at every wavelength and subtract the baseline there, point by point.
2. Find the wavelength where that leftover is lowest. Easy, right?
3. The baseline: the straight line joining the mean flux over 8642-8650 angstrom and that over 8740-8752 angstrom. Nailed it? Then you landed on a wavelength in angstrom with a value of 8689.21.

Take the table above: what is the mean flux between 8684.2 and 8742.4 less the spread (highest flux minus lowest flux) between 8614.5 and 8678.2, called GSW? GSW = 2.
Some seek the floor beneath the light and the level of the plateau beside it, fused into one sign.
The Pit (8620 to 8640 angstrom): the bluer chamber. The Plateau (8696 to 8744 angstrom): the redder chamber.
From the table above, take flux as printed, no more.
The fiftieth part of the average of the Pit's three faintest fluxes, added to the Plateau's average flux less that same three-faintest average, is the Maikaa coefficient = 4.32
